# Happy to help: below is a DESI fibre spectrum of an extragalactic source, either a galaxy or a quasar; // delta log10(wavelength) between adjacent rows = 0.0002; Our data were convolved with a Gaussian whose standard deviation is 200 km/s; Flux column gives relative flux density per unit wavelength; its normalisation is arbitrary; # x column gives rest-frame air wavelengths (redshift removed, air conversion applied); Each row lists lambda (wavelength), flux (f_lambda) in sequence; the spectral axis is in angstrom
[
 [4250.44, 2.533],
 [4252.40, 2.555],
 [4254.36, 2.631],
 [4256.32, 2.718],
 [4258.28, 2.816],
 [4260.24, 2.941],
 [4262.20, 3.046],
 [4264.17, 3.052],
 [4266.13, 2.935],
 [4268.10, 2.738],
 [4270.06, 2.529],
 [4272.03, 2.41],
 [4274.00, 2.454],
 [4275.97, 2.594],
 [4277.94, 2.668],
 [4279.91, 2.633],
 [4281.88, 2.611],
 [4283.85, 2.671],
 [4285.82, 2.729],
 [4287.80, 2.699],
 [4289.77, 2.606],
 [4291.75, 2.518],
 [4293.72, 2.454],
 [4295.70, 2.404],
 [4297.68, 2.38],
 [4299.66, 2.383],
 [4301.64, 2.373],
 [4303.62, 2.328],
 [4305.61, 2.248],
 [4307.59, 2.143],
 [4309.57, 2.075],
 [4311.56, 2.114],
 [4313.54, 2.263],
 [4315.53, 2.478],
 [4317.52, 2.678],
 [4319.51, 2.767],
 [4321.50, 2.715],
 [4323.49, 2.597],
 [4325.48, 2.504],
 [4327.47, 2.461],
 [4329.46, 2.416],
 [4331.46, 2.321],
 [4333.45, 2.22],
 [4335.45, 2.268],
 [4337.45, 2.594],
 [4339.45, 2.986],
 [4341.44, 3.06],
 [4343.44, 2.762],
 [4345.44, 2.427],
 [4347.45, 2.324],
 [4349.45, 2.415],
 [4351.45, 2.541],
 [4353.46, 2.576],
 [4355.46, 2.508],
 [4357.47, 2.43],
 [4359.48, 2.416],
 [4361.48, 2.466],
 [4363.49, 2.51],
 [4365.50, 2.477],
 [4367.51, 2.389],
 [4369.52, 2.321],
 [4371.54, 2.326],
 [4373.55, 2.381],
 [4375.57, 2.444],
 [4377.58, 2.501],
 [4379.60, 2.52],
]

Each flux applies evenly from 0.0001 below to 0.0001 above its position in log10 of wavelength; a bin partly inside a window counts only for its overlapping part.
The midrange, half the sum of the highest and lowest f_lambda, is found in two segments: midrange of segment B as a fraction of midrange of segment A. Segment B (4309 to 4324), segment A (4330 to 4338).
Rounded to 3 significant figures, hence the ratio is 1.01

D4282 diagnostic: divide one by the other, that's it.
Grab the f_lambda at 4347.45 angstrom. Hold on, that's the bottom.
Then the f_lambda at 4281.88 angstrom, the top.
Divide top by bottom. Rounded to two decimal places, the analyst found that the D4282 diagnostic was 1.12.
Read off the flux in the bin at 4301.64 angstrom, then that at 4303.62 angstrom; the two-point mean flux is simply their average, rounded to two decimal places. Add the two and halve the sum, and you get 2.35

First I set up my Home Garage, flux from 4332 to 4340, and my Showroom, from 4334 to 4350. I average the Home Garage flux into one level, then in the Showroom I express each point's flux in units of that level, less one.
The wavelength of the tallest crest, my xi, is 4341.44 angstrom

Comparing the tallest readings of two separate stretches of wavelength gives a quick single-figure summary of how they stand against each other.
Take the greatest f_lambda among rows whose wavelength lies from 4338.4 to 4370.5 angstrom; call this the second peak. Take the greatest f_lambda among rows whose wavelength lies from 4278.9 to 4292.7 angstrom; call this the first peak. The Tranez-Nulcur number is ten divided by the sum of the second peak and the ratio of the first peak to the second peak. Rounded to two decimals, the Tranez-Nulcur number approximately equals 2.53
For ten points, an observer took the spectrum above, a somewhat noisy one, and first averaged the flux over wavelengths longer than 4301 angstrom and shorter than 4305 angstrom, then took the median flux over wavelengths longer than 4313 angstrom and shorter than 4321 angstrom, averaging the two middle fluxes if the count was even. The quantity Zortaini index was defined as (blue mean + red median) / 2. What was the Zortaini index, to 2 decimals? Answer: 2.46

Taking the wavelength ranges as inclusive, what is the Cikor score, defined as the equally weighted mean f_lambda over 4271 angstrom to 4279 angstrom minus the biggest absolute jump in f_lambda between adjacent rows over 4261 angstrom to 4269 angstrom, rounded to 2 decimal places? 2.33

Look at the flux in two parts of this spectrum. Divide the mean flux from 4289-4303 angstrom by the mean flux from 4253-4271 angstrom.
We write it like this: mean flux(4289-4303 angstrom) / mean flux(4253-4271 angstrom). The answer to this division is 0.87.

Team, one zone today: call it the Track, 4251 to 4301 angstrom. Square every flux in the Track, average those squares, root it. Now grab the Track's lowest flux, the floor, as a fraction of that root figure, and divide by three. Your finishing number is 0.299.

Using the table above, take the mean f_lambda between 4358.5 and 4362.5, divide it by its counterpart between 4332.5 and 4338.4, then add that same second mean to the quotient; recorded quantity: 3.39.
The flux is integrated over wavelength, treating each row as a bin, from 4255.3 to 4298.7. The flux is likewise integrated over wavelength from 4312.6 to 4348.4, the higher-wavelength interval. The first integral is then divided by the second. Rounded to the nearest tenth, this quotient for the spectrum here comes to 1.3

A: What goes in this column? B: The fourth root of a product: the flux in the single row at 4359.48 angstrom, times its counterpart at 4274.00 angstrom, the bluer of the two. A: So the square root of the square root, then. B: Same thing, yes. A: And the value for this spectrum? 1.56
